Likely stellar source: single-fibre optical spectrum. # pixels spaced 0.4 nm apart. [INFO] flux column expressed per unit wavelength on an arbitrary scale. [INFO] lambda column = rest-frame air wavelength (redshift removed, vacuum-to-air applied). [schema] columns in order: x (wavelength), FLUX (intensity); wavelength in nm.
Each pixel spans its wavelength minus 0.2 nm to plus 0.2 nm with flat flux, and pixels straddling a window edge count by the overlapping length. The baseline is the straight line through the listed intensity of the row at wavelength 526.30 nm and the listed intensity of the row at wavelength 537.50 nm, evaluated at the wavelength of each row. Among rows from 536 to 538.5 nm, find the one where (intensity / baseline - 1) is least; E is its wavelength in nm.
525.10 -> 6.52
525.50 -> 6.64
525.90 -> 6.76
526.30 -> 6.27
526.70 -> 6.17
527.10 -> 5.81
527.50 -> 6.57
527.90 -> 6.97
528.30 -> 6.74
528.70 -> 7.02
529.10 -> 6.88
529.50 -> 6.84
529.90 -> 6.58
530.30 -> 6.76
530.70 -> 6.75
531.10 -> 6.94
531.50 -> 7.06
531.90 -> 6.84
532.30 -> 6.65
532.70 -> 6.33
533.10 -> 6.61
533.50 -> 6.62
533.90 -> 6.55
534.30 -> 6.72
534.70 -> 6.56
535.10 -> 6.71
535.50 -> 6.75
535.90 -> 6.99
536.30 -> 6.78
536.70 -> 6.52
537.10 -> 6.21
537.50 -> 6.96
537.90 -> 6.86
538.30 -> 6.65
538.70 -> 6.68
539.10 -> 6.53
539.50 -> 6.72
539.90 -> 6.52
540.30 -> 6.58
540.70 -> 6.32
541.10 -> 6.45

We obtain 537.10 nm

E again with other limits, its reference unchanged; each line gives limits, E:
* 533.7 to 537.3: 537.10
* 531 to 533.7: 532.70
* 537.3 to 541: 540.70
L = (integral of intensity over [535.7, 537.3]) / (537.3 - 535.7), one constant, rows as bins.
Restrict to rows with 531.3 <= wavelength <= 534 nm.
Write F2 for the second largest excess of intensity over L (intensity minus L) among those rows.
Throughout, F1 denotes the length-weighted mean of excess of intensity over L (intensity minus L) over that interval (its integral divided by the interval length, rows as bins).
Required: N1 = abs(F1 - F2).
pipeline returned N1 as 0.17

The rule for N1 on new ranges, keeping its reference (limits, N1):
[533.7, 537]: 0.10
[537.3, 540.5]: 0.17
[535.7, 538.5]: 0.25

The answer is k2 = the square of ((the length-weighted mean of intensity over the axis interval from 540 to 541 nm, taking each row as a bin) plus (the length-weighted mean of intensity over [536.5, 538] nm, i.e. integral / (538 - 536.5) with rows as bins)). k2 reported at 171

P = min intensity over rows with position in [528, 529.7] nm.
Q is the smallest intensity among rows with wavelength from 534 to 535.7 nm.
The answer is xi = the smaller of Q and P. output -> 6.6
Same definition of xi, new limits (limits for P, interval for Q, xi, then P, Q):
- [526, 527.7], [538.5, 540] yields 5.8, 5.81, 6.52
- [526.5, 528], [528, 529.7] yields 5.8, 5.81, 6.74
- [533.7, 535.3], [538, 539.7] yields 6.5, 6.55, 6.53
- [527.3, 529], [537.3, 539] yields 6.6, 6.57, 6.65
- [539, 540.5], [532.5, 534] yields 6.3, 6.52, 6.33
